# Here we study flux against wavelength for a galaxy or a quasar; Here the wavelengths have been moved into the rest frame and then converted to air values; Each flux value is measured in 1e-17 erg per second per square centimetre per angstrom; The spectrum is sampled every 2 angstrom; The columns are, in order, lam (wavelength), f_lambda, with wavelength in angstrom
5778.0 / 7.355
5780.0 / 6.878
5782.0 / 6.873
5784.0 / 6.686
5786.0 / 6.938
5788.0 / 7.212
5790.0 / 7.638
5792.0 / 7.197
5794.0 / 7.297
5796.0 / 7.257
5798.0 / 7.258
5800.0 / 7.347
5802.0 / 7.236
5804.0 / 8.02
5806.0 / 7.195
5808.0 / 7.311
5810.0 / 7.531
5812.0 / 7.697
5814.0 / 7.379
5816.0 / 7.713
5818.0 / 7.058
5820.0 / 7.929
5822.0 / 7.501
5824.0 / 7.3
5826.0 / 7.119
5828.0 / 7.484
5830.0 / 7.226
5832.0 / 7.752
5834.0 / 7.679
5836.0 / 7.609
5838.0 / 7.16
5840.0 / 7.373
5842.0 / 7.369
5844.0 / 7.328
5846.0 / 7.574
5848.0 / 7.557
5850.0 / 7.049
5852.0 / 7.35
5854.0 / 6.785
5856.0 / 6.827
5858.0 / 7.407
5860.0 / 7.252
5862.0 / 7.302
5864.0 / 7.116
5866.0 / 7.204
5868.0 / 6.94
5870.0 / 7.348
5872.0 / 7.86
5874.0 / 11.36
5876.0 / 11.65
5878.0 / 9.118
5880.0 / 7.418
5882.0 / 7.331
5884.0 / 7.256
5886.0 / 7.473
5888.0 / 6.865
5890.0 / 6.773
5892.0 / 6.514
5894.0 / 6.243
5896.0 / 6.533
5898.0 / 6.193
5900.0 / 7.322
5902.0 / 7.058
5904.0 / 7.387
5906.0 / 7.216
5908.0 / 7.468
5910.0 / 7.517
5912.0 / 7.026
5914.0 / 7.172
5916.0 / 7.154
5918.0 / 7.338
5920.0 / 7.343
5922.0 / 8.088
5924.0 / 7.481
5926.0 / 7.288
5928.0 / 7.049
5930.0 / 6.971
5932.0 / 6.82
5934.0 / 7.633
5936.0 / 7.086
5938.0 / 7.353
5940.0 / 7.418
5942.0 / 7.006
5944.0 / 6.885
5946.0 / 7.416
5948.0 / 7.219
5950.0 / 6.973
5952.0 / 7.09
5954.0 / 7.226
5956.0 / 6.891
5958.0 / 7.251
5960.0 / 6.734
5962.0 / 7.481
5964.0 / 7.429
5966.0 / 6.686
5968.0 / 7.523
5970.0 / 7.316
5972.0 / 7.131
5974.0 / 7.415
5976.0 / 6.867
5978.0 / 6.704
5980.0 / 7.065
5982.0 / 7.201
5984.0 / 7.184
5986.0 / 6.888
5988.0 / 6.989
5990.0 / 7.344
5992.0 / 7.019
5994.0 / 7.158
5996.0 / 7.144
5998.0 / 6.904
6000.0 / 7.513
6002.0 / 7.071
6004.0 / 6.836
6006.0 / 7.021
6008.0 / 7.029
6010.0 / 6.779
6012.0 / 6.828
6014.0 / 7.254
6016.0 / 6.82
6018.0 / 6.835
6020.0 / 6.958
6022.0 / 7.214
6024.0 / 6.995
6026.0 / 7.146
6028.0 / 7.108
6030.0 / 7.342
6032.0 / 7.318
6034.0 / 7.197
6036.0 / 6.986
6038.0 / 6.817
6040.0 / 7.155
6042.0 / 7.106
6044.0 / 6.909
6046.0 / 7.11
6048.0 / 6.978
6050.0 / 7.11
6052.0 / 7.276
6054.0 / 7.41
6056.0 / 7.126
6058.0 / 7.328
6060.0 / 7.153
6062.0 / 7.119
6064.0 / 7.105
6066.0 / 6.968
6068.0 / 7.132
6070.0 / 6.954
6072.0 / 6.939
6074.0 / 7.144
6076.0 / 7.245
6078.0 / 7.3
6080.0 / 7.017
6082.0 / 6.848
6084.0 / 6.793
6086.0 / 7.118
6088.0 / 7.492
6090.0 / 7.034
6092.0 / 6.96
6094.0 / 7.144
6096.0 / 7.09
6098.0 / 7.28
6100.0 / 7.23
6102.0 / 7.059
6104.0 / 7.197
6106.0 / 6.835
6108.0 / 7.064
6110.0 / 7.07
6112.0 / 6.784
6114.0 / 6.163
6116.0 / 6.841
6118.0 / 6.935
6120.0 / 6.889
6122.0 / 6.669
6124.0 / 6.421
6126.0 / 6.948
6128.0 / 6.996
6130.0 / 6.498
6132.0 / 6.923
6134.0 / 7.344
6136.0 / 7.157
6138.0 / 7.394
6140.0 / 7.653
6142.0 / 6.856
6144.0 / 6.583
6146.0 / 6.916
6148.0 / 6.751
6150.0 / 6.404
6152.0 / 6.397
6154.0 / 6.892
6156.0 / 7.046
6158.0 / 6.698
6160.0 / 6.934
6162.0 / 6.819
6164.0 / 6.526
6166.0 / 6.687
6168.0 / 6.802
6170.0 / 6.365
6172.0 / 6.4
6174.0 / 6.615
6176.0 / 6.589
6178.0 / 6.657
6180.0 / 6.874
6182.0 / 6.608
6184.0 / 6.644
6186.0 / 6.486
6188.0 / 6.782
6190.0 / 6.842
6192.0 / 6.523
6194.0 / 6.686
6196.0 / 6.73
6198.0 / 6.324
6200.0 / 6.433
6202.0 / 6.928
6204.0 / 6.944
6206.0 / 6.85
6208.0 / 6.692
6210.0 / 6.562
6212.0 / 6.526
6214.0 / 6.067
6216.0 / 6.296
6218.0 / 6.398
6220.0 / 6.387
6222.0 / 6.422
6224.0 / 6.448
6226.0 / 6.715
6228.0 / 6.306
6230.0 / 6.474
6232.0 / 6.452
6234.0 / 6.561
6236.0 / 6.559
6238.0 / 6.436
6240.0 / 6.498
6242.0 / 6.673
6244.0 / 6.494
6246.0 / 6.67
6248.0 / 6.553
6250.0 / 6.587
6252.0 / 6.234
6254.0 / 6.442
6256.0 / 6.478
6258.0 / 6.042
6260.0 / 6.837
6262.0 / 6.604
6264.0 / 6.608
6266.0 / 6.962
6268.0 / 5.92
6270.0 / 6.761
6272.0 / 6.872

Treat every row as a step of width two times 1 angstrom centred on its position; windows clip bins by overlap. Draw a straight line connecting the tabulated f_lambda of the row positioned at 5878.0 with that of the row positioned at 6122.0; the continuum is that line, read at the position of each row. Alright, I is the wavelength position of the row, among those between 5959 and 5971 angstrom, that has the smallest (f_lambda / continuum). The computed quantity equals 5960.0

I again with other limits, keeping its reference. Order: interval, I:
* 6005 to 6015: 6010.0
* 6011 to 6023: 6012.0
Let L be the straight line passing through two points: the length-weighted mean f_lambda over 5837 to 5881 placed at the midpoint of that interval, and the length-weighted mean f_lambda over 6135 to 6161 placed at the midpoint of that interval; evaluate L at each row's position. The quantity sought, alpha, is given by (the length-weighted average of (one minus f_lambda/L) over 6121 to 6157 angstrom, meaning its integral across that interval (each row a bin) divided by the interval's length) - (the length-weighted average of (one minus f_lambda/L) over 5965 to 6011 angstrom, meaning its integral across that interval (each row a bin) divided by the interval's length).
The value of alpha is -0.03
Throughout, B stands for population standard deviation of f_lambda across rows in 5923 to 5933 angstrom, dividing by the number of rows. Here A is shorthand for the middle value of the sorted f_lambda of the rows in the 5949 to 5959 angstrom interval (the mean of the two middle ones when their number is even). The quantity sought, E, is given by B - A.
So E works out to -6.9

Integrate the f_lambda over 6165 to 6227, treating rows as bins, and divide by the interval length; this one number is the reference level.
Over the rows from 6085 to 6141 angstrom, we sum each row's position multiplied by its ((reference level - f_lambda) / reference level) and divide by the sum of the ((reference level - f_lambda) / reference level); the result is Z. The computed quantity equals 6111.9 angstrom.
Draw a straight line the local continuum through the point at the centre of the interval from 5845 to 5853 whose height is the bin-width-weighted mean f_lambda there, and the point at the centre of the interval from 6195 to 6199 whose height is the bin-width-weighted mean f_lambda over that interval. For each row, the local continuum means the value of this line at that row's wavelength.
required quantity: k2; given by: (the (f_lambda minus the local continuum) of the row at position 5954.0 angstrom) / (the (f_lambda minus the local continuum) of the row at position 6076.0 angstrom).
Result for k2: 0.2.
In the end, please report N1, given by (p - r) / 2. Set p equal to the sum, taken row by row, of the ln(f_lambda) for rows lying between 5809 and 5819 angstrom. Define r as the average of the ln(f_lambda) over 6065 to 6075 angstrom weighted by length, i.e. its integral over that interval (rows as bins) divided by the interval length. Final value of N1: 4.05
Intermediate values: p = 10.1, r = 1.950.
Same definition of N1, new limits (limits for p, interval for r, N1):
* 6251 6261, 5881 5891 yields 3.66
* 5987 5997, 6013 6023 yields 3.94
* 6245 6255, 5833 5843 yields 3.67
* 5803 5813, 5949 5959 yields 4.07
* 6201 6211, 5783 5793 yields 3.81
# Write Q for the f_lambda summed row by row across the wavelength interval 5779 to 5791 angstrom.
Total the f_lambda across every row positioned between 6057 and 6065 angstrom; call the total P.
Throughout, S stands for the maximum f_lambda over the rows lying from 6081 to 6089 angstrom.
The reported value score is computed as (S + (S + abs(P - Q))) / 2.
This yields 14.3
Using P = 29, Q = 42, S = 7.492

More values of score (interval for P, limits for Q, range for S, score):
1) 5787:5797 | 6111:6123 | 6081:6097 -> 9.3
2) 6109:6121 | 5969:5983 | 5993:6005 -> 12.0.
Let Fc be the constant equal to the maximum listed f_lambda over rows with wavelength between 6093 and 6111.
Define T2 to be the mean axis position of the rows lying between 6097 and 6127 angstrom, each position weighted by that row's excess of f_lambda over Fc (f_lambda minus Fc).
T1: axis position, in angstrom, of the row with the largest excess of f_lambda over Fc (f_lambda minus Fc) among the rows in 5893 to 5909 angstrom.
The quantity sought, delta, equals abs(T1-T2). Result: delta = 207.9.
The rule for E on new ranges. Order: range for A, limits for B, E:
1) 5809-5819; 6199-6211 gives -7.3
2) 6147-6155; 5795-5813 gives -6.3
